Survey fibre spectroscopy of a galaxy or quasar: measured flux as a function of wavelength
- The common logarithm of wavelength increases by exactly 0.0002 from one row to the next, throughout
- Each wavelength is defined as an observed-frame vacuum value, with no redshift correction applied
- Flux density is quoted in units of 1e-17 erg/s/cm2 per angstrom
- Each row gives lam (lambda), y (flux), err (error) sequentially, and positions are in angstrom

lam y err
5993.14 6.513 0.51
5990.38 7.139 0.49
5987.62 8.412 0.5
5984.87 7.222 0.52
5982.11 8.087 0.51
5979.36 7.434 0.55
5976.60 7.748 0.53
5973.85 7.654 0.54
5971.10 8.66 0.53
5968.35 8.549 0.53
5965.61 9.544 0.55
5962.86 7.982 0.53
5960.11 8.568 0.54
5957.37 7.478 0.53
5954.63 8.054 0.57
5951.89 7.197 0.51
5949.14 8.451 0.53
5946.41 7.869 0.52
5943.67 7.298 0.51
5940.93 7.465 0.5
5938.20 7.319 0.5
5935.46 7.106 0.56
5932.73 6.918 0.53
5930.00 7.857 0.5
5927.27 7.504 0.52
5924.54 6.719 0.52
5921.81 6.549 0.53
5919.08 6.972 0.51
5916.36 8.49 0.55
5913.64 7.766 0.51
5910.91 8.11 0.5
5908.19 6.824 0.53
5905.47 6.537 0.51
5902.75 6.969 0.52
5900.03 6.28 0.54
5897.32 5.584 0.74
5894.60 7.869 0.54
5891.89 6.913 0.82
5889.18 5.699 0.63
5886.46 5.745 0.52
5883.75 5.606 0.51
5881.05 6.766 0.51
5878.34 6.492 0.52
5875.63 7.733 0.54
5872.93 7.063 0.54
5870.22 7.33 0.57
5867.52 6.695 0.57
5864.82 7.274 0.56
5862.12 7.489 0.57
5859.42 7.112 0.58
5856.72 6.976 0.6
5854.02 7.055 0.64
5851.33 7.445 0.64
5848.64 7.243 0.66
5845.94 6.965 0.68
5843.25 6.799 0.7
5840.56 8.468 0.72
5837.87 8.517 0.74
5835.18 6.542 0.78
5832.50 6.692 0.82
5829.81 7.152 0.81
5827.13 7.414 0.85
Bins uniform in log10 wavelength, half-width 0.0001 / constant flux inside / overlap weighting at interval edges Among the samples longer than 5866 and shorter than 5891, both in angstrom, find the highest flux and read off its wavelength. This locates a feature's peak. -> 5875.63 angstrom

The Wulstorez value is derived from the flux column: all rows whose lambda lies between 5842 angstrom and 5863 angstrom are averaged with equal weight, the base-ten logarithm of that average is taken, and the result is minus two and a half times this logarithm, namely -2.13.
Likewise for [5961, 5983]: -2.29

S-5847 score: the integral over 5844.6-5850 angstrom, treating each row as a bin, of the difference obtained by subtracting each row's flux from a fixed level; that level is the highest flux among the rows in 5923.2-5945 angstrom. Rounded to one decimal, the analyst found 4.1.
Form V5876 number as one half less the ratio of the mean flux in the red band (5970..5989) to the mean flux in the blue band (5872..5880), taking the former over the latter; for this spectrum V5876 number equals -0.61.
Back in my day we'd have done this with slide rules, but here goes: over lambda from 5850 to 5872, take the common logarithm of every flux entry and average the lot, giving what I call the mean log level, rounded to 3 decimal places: 0.855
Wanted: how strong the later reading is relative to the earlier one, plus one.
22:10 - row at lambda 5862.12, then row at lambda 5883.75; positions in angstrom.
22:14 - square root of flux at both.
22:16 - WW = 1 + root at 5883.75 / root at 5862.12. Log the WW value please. 1.87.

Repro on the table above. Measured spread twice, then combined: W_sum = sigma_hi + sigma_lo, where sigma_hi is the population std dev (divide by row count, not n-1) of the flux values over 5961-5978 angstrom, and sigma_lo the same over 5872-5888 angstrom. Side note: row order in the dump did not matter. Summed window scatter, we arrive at 1.4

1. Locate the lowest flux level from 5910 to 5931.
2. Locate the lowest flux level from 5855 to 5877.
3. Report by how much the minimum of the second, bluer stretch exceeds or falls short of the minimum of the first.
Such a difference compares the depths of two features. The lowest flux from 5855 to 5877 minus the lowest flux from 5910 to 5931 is 0.1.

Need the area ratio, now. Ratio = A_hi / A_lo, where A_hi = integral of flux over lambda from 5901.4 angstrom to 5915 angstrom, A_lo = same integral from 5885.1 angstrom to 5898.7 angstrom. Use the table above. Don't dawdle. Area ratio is 1.14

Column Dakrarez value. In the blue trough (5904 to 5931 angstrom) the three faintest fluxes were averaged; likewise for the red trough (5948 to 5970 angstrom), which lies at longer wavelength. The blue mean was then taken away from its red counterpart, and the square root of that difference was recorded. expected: 0.98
